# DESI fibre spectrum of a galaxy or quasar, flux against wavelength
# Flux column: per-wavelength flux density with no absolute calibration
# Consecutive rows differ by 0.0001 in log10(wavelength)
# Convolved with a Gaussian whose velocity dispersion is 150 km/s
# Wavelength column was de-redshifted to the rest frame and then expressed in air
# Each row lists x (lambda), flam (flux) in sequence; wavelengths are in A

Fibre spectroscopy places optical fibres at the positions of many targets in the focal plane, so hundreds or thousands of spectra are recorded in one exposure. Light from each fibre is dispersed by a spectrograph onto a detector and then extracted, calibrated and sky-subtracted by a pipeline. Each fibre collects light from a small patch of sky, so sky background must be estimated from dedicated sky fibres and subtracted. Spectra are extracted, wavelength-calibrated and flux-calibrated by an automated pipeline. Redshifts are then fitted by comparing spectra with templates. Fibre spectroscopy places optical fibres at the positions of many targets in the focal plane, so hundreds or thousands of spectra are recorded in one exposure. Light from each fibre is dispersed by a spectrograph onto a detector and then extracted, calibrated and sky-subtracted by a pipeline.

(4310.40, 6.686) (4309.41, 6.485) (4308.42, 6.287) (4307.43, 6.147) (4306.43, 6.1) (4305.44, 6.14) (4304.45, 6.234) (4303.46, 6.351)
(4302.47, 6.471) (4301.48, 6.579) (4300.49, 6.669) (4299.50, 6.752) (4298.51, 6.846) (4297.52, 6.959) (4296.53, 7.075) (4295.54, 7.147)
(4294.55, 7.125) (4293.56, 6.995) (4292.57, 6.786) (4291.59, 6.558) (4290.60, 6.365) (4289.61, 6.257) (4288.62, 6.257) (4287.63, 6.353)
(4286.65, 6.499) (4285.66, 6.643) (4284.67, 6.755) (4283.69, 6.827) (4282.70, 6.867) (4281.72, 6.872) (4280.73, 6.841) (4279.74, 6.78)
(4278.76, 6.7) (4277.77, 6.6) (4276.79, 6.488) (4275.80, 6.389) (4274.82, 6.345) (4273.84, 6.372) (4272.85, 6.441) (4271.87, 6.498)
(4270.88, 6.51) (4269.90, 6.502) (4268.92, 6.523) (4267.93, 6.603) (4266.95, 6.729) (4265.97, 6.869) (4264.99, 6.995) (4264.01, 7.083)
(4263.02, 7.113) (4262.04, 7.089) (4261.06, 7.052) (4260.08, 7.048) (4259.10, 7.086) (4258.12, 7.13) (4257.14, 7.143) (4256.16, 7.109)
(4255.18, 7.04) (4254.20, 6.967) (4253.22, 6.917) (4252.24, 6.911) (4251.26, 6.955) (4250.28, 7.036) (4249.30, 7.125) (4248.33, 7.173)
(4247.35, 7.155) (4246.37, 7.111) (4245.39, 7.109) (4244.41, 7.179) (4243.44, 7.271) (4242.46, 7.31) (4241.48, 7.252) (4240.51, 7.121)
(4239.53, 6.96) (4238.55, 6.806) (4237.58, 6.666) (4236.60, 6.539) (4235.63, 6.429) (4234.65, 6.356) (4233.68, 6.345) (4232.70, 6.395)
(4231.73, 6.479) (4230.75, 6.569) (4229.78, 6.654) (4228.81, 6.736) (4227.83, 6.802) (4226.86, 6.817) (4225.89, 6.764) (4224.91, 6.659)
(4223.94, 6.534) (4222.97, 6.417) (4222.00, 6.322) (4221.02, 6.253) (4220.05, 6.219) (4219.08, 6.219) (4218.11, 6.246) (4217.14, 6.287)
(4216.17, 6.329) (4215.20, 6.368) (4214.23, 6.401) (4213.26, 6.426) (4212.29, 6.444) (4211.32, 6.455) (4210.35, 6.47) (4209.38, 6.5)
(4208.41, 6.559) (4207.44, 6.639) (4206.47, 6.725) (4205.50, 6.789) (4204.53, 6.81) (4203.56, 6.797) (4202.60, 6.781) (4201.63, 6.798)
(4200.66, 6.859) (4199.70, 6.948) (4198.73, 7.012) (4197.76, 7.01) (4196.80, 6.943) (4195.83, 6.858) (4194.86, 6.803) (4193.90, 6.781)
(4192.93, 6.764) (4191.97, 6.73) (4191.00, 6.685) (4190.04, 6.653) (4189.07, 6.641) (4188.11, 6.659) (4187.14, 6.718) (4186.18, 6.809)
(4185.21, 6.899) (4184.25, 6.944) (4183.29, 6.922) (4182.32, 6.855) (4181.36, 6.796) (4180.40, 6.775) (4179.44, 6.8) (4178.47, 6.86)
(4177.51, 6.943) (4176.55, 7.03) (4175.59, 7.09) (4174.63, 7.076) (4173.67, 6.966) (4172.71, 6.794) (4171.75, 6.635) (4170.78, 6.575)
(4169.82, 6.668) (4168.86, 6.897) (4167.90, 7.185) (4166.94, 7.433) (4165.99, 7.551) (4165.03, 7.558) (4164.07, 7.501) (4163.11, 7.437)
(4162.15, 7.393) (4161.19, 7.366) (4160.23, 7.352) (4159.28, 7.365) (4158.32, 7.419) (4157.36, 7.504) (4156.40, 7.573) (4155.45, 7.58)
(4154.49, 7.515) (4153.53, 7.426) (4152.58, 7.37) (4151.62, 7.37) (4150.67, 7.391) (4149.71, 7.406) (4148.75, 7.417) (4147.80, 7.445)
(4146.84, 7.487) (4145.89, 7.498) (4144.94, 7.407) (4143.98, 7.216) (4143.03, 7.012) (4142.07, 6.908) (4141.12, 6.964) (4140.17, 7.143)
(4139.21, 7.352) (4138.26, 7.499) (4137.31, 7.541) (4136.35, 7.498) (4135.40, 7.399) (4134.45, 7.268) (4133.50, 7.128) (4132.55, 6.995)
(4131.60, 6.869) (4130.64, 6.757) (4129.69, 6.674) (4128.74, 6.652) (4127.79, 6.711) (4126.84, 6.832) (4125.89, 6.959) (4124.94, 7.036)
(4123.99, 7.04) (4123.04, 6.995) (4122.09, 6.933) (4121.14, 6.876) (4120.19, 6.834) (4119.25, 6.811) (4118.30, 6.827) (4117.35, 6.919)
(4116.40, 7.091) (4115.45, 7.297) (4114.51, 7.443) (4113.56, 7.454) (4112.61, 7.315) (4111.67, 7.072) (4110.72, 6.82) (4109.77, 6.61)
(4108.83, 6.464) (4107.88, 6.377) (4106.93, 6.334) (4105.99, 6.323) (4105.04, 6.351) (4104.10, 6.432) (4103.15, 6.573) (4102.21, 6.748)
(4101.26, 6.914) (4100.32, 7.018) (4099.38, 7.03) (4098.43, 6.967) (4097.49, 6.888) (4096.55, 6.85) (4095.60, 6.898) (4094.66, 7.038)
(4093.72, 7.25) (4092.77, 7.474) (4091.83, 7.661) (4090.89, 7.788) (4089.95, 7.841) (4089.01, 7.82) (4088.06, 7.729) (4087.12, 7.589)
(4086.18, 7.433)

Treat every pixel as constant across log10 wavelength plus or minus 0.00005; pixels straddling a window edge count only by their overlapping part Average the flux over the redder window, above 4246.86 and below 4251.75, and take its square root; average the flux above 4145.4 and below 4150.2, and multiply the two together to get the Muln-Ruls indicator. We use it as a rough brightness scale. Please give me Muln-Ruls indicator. 19.8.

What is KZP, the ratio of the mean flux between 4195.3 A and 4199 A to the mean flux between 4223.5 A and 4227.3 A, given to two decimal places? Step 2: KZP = 1.04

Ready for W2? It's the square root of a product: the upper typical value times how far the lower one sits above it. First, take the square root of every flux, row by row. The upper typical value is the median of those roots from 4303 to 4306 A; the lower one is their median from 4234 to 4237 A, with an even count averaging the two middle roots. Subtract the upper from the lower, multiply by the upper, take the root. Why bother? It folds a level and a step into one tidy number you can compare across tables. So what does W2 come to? 0.31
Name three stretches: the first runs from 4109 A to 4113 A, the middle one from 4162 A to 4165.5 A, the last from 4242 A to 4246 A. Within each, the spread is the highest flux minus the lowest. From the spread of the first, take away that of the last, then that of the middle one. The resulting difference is 0.34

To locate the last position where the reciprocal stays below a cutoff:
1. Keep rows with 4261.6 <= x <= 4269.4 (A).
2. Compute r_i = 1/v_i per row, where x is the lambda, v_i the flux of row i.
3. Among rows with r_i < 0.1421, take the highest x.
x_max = 4264.01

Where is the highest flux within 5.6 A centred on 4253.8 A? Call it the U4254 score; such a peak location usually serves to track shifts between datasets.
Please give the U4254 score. 4256.16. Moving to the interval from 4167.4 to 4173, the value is 4167.90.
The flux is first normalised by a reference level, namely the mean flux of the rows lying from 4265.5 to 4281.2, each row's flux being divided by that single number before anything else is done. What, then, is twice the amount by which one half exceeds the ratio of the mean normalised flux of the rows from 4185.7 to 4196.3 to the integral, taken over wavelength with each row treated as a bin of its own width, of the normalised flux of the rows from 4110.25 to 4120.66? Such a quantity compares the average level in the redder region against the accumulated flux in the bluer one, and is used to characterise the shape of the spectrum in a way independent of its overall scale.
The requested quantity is 0.817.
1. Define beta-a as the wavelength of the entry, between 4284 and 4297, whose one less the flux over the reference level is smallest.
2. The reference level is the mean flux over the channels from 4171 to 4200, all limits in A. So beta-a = 4295.54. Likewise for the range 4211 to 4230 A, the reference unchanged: 4226.86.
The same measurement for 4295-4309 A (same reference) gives 4295.54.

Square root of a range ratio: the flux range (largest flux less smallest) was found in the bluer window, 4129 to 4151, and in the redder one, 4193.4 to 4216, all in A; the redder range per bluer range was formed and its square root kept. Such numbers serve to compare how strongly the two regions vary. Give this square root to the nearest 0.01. 0.86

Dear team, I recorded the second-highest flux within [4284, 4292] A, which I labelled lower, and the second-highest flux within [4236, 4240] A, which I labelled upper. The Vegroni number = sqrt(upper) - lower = -4.03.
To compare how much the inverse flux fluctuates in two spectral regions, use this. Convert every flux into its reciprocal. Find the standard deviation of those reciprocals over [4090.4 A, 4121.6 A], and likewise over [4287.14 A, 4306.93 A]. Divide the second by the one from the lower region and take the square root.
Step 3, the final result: 0.99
